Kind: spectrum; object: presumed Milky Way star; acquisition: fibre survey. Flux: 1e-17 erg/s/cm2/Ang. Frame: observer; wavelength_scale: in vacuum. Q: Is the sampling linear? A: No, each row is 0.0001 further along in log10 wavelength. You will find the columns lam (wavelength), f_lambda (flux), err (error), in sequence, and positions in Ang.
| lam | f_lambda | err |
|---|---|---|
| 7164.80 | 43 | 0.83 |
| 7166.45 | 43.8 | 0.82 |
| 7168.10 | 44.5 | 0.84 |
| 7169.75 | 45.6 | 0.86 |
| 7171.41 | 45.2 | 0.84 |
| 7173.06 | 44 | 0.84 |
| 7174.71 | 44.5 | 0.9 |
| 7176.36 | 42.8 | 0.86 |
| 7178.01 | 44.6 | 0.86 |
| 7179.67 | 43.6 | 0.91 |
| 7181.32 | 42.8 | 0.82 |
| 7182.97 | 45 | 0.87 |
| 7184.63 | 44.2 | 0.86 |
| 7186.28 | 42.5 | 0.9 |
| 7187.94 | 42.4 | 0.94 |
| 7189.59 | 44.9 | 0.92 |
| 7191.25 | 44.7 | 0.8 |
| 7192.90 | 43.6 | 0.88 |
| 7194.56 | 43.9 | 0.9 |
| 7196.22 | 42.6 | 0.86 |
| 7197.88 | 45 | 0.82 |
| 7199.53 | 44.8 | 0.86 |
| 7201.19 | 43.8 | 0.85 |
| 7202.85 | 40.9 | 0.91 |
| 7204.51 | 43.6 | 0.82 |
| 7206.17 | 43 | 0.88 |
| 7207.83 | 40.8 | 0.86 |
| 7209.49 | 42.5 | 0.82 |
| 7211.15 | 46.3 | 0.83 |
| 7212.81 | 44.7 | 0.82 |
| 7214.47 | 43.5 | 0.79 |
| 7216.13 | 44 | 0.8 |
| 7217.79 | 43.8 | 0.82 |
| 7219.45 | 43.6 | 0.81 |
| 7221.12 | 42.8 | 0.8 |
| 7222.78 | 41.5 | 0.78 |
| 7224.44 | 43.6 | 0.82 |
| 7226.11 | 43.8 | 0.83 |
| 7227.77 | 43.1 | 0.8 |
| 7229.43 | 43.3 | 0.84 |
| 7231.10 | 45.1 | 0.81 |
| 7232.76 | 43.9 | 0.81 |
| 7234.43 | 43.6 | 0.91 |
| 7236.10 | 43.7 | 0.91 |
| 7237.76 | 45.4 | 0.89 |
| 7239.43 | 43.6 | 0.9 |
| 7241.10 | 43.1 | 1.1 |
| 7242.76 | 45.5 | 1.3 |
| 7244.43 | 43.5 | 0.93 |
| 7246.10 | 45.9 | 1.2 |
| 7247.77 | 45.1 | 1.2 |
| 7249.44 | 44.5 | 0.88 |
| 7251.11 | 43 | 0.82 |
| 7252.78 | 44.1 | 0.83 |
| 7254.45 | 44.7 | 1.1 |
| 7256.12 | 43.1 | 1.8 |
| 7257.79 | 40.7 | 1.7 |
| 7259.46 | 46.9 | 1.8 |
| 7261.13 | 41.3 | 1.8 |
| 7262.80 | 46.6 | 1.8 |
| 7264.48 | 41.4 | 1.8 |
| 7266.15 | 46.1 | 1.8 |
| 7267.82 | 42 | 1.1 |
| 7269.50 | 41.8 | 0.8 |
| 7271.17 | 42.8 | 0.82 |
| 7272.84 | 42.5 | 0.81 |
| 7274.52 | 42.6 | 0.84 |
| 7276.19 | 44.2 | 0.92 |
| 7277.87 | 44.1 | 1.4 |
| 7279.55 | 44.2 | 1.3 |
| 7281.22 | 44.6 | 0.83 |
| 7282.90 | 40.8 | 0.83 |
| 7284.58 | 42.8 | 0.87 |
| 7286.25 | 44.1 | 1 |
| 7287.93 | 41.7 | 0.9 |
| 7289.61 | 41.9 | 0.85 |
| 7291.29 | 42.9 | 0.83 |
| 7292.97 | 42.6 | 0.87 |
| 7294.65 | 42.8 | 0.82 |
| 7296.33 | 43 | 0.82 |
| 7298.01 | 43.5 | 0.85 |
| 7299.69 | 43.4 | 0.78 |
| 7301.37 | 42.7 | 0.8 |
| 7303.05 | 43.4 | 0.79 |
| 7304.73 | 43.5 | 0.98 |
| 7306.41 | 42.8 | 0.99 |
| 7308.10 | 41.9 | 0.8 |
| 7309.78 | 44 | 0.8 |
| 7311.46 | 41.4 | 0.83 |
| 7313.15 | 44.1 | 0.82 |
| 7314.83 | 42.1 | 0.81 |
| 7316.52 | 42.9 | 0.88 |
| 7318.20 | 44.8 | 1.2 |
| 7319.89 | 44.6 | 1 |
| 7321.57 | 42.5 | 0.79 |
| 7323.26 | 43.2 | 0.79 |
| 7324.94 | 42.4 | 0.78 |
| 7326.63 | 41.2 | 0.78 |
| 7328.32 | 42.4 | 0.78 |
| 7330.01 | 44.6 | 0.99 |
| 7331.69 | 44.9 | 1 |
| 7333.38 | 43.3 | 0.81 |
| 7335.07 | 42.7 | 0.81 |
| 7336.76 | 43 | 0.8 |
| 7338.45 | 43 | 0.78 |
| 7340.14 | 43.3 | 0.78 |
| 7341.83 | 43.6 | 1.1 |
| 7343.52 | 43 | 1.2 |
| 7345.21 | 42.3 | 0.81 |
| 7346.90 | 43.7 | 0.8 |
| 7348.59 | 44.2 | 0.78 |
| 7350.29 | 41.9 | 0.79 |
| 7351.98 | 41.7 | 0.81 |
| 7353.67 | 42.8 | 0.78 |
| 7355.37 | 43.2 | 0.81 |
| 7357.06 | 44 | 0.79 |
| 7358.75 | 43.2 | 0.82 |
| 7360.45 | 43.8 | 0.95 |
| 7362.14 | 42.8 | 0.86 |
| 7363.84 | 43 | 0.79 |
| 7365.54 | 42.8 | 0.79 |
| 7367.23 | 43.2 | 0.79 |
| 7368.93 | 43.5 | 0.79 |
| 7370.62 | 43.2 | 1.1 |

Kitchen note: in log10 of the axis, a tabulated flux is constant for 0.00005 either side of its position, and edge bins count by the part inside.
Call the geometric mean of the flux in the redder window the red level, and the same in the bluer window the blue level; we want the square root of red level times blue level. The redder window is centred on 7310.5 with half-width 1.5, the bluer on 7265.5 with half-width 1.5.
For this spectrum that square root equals 43.2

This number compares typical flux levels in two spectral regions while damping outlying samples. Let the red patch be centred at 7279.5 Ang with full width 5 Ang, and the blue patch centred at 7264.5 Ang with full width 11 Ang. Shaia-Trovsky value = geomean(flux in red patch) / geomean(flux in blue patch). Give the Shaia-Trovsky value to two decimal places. 1.01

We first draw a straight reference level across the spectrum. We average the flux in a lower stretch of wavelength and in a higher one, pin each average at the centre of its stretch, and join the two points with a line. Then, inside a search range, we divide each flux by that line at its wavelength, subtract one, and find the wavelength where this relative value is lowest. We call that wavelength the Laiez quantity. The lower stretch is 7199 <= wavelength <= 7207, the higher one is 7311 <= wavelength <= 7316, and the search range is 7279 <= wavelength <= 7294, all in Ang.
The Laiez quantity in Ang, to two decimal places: 7282.90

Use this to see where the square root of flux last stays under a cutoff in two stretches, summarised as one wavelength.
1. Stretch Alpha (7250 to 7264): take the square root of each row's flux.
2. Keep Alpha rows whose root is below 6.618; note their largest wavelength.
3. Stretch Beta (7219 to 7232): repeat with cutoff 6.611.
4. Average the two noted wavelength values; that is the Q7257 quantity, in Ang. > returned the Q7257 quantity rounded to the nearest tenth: 7245.3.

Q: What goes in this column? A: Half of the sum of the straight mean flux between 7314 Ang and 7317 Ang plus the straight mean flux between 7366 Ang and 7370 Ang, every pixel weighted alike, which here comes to 42.9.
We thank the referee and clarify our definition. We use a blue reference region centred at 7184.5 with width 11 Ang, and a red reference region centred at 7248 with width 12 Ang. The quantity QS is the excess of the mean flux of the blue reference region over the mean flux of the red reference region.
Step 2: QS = -0.89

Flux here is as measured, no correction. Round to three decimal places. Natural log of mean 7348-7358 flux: 3.760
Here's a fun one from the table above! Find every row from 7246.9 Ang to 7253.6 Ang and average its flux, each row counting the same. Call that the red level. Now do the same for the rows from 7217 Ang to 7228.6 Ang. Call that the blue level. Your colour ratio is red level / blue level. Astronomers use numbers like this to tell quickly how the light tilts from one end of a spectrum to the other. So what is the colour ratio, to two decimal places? 1.02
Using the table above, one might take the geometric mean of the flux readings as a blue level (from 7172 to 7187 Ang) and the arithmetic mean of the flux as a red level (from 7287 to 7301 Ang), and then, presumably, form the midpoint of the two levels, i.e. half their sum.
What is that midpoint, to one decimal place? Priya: 43.2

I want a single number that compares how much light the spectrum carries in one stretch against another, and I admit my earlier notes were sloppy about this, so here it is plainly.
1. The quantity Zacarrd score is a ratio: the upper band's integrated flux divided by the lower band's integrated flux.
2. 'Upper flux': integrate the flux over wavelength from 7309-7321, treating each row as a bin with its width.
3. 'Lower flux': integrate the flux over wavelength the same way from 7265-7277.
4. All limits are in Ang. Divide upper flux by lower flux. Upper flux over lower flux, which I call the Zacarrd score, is 1.01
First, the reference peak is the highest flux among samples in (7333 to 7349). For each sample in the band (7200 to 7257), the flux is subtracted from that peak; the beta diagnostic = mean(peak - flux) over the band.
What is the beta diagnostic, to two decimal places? 0.48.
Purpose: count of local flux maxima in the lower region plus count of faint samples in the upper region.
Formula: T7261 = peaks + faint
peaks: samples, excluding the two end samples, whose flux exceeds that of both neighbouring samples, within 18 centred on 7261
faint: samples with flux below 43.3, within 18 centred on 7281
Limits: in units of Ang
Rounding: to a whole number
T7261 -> 10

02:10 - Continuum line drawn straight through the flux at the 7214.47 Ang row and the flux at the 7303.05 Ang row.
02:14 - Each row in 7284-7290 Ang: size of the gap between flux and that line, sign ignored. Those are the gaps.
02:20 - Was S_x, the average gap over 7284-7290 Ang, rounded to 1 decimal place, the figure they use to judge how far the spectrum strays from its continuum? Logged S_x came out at 1.1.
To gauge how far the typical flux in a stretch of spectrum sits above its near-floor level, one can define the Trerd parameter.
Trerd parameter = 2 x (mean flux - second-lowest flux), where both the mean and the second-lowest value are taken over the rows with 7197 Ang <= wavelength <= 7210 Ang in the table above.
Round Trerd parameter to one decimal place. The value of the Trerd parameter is 4.3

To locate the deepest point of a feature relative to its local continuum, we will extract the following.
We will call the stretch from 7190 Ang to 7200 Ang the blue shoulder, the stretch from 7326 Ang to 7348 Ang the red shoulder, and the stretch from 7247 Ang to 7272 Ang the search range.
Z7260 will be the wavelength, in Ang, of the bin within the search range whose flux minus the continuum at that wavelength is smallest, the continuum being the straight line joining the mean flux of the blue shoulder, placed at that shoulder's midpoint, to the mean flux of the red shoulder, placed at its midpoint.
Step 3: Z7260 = 7257.79 Ang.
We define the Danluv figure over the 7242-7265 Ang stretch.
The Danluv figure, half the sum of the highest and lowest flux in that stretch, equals 43.8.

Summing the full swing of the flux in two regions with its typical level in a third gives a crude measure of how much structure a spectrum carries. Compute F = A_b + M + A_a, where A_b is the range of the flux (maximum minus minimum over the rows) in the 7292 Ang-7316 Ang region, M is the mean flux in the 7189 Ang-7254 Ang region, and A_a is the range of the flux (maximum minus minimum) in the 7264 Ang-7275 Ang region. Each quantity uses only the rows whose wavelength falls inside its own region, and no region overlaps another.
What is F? 51.2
